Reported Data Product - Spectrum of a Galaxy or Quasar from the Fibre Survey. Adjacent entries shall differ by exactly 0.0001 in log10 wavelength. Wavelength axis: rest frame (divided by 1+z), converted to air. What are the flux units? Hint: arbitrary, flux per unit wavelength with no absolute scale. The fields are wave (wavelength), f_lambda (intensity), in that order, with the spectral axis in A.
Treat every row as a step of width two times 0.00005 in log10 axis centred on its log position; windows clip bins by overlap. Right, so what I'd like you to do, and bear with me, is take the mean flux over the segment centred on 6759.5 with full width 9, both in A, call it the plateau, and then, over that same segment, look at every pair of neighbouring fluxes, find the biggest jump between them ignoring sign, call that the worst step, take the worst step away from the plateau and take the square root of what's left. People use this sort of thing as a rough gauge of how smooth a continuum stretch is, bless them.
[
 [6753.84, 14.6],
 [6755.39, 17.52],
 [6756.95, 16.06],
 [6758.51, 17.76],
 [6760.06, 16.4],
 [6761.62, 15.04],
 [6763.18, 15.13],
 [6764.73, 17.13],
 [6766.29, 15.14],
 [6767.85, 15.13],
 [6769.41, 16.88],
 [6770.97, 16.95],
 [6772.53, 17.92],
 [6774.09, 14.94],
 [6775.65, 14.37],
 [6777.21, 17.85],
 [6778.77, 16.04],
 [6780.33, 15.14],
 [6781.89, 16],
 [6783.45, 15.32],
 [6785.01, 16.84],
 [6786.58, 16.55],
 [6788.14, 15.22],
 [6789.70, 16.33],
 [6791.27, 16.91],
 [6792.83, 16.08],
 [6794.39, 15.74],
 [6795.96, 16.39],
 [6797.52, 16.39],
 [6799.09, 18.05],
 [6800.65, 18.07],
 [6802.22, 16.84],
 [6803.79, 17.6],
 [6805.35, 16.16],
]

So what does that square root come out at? 3.82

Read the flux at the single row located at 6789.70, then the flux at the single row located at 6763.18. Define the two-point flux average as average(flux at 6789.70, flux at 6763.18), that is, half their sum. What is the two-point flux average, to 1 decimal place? 15.7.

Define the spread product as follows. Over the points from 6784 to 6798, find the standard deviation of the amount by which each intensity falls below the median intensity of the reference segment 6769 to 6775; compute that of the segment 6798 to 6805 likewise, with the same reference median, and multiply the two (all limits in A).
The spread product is 0.3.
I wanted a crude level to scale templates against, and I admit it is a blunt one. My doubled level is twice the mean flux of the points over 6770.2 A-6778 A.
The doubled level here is 32.81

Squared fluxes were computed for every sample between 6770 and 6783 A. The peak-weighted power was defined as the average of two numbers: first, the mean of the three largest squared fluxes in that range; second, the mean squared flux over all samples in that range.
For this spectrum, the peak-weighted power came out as 286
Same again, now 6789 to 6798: 270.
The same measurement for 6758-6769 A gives 274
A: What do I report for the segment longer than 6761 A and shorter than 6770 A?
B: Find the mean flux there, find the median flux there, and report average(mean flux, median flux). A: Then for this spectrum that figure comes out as 15.4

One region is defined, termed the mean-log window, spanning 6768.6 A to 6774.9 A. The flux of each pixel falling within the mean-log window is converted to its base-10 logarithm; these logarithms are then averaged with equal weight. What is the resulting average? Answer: 1.22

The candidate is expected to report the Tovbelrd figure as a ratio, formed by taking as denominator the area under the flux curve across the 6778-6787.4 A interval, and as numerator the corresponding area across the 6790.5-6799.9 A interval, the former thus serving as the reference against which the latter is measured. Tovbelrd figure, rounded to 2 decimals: 1.04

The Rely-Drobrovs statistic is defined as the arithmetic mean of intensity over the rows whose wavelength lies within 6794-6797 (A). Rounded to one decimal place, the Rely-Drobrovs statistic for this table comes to 16.1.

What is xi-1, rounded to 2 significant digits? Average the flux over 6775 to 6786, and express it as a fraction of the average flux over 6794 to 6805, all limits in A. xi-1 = 0.94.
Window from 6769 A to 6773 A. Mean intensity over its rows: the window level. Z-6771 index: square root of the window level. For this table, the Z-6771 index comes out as 4.15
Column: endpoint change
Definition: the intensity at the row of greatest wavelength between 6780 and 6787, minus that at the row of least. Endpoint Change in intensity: 1.4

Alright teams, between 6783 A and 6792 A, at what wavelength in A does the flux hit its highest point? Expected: 6791.27 A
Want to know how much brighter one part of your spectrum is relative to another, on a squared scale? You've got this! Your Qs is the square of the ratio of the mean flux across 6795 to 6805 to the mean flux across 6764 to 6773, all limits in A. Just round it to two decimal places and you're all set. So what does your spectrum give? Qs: 1.09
